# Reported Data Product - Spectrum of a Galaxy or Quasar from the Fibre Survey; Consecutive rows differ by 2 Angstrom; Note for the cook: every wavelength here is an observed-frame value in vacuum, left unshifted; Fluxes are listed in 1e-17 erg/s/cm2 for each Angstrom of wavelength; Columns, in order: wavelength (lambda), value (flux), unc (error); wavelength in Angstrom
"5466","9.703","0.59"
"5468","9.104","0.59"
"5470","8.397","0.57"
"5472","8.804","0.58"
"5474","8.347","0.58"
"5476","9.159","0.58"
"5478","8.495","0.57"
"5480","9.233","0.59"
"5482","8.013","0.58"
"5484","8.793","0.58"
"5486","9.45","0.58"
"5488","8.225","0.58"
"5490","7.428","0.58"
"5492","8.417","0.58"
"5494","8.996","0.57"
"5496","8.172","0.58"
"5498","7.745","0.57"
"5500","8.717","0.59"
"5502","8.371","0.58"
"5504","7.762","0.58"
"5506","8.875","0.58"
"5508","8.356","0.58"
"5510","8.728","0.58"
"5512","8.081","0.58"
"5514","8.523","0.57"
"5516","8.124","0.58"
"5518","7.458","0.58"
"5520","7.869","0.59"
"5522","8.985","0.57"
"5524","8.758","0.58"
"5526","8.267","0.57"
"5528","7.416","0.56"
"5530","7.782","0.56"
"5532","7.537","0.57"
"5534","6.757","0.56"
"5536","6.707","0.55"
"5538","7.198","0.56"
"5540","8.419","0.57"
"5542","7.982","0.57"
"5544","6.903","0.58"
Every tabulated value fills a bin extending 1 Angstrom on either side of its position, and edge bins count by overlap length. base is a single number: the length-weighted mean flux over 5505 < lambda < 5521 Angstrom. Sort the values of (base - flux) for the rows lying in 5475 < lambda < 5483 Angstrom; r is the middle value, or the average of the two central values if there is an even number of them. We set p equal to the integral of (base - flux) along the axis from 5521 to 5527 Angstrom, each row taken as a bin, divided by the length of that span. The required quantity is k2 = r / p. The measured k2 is 1.4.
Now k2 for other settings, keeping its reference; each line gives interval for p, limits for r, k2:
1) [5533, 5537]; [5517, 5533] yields 0.3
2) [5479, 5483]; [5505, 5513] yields 0.8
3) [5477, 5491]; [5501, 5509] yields 0.4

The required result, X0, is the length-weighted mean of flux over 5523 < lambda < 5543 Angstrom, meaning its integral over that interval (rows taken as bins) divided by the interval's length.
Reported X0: 7.68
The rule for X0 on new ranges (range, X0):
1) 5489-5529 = 8.25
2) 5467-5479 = 8.72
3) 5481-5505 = 8.34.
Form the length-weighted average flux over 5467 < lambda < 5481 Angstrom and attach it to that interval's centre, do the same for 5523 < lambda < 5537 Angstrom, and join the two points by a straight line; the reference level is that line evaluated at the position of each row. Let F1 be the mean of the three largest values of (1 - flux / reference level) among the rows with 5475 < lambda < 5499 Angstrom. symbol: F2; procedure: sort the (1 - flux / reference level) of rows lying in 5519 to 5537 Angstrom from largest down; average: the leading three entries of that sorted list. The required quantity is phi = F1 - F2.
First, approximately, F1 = 0.09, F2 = 0.078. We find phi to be 0.007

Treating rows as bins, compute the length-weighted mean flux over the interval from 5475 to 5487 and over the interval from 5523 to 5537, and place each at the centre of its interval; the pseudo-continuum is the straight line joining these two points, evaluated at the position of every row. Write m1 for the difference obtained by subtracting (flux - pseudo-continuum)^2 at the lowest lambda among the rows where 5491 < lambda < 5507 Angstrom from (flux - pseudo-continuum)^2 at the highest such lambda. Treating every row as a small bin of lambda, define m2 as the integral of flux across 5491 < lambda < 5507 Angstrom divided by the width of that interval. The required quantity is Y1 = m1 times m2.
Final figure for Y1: 3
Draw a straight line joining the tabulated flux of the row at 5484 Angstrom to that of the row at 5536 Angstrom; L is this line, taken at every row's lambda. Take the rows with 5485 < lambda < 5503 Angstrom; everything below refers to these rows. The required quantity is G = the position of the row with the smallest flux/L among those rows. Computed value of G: 5490 Angstrom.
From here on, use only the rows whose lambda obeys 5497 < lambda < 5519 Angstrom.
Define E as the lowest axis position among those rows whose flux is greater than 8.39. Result 5500 Angstrom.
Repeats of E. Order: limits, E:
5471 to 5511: 5472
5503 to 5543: 5506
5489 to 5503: 5492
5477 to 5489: 5478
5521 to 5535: 5522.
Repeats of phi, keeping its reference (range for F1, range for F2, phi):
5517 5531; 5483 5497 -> -0.032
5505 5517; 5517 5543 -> -0.110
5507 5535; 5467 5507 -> -0.025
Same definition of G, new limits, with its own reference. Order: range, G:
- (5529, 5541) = 5534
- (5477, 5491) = 5490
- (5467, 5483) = 5470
